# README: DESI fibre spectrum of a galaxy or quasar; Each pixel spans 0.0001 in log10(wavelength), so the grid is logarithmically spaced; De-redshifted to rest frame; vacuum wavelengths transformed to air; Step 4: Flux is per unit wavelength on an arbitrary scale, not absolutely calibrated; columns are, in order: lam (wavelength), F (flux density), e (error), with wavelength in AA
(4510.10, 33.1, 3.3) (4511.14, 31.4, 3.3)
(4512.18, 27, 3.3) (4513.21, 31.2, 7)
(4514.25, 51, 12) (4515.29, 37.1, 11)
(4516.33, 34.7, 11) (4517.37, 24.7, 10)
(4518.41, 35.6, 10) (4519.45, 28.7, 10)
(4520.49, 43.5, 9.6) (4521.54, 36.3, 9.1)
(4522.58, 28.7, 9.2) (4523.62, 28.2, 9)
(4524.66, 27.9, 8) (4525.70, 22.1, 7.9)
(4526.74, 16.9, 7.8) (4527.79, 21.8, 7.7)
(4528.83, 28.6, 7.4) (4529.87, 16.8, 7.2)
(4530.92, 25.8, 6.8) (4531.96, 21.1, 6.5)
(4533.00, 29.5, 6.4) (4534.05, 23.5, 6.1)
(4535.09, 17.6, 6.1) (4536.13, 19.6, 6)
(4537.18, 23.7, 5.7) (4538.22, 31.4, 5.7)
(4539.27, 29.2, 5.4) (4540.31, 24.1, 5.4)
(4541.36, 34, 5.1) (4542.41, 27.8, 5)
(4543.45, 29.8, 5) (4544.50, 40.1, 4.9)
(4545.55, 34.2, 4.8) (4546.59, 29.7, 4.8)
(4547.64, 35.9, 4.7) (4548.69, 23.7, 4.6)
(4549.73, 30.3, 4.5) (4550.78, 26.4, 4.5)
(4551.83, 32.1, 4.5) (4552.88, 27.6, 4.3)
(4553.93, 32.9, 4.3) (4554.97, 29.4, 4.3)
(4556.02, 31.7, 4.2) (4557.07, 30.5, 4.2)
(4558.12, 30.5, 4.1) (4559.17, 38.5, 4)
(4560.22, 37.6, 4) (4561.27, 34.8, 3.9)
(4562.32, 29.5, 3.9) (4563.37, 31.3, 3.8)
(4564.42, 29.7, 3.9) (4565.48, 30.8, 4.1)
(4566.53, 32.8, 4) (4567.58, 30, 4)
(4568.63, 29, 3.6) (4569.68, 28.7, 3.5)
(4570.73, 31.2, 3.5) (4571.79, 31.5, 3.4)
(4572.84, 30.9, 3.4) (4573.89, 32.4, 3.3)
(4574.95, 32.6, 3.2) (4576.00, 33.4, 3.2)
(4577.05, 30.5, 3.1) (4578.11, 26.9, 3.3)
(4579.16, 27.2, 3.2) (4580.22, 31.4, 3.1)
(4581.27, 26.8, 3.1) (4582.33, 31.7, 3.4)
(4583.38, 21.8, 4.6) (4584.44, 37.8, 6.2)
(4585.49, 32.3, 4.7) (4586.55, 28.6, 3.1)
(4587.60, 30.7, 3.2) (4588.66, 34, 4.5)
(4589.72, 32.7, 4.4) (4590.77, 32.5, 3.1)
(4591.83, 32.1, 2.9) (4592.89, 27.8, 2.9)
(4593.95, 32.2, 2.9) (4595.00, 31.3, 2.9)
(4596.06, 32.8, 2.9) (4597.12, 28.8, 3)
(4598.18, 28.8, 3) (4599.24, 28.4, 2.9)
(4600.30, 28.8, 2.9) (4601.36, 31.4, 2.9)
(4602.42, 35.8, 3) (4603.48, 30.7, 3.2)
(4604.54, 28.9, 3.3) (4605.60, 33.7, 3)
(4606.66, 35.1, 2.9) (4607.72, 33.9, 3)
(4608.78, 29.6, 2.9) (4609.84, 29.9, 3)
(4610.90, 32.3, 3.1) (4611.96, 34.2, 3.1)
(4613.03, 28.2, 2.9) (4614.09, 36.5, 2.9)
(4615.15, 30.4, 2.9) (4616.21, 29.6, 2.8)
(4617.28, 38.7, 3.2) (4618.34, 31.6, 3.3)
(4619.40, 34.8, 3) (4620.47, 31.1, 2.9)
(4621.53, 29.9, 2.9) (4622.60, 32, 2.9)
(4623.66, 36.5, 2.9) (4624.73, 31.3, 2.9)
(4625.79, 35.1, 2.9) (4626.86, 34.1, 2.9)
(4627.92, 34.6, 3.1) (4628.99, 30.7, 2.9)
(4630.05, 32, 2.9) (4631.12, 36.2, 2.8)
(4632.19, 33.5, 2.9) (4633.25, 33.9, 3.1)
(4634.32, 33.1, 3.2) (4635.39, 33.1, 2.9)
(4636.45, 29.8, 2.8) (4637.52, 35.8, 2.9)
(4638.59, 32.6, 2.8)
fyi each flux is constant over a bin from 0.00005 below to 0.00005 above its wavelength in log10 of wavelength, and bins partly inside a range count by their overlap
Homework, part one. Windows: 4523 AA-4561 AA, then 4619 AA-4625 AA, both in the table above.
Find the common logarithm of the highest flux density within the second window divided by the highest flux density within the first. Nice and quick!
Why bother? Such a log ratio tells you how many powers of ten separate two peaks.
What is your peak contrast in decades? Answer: -0.041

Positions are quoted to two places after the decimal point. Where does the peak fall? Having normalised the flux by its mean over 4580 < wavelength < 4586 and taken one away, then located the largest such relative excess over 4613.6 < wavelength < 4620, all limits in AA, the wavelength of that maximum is 4617.28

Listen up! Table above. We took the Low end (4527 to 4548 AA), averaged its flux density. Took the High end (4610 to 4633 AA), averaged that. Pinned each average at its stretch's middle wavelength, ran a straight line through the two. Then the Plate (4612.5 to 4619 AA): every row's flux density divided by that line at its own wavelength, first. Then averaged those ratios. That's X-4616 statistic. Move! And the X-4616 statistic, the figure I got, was 1.00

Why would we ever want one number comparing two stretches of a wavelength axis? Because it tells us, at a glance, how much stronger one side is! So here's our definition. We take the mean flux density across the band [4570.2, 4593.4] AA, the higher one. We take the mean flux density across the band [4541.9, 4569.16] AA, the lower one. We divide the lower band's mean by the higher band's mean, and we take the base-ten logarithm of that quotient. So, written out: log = 0.01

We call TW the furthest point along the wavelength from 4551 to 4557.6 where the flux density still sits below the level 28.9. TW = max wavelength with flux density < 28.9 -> 4552.88 AA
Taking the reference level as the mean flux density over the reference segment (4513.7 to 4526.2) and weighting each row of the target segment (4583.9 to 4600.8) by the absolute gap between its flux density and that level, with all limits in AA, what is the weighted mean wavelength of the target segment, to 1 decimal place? 4593.3 AA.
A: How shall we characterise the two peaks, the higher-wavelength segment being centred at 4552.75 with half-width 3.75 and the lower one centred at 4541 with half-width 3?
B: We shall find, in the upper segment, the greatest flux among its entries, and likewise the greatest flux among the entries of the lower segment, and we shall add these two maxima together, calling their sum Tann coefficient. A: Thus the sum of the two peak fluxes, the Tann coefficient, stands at 67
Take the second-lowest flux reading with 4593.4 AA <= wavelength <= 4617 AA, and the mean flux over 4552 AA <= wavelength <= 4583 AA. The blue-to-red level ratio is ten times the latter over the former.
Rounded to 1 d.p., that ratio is 10.9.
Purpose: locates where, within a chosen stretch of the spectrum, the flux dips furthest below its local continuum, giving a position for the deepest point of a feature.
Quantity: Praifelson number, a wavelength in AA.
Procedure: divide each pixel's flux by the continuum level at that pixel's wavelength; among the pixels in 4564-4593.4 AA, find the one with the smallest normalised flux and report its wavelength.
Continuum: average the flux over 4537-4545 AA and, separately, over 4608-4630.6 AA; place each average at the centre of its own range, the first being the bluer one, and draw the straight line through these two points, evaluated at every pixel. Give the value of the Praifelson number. 4583.38 AA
